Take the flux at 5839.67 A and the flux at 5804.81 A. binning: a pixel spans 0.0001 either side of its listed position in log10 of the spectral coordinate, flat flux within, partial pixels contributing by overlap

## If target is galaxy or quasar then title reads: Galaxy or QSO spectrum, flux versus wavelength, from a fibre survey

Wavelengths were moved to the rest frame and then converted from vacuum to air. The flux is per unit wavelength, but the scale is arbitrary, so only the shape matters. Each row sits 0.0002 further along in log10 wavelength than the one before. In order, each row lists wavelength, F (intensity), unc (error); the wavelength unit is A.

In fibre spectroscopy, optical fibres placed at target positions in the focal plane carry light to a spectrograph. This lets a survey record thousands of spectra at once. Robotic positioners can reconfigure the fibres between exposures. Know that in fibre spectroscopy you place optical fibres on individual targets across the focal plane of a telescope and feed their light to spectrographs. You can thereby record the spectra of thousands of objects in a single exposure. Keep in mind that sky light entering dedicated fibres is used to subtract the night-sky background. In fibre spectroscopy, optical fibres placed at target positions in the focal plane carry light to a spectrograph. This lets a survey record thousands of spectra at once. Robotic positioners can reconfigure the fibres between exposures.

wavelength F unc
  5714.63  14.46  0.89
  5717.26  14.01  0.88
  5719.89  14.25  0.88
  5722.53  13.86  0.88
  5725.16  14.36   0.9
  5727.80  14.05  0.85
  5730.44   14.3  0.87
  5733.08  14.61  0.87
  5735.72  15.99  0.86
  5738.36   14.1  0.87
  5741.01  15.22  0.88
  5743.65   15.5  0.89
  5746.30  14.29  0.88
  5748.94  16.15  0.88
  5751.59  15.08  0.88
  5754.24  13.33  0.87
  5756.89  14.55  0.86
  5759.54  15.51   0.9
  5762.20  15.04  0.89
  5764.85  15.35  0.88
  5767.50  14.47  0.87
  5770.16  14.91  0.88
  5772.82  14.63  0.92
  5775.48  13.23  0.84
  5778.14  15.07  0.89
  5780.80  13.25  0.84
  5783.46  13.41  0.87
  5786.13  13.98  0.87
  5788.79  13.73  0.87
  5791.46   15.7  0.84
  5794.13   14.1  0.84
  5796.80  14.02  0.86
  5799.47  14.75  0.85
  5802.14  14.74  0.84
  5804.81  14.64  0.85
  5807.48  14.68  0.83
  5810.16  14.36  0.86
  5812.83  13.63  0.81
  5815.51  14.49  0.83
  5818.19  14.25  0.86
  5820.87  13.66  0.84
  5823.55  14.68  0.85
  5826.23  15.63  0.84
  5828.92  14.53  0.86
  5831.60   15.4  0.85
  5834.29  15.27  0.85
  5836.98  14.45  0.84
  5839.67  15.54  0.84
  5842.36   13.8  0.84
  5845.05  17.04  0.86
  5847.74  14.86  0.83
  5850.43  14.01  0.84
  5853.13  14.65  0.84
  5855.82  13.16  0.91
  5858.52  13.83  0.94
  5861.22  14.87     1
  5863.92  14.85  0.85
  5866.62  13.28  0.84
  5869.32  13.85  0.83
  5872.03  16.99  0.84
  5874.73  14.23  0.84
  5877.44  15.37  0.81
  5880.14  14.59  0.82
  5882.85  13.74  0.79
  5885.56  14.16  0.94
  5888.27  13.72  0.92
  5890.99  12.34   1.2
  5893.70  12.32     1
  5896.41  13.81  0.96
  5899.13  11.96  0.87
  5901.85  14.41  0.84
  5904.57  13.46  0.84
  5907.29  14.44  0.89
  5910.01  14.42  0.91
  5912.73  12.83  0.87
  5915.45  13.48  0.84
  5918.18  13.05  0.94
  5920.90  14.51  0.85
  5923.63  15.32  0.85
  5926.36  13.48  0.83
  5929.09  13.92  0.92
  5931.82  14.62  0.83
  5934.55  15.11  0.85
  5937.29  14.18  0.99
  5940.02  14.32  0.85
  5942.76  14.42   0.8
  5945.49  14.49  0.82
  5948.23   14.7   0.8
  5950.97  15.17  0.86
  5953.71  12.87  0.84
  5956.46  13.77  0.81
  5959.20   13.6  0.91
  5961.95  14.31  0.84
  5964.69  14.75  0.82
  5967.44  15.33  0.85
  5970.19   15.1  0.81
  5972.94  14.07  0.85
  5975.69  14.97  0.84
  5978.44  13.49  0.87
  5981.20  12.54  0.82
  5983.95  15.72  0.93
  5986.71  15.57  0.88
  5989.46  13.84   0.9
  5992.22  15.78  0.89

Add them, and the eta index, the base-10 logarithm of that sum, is 1.48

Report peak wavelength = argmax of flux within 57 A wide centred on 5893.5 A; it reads 5872.03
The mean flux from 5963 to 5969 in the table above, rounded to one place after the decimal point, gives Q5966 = 15.0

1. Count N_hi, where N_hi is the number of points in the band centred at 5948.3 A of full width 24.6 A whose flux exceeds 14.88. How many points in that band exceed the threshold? 1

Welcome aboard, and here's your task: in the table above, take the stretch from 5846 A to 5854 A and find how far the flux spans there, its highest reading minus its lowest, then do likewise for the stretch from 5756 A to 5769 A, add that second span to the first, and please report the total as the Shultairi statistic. 1.9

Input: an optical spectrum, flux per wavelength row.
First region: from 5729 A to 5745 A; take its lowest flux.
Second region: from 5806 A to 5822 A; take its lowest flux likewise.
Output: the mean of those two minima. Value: 13.9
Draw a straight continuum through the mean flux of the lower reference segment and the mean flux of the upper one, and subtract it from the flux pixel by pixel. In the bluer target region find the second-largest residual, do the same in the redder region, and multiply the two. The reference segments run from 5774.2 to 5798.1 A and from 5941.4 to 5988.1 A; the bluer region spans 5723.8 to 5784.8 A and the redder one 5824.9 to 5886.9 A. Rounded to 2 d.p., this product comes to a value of 5.63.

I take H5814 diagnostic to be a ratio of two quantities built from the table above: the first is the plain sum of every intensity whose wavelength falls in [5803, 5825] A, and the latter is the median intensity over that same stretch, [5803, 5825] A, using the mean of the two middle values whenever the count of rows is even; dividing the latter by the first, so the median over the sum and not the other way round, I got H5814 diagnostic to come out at 0.13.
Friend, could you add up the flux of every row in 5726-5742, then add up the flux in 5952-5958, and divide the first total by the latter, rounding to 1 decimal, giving 3.3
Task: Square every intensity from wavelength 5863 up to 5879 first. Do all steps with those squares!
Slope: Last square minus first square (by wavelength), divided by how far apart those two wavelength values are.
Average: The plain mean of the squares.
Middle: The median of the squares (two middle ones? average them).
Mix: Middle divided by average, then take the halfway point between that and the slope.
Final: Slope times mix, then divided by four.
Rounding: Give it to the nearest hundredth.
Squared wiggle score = 0.31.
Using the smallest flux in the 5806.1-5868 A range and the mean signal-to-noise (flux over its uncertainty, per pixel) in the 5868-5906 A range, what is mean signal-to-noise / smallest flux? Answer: 1.20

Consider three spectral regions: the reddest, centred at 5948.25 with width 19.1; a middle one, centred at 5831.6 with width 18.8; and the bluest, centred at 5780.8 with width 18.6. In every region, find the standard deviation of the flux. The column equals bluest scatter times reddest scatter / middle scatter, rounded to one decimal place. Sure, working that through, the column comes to 1.0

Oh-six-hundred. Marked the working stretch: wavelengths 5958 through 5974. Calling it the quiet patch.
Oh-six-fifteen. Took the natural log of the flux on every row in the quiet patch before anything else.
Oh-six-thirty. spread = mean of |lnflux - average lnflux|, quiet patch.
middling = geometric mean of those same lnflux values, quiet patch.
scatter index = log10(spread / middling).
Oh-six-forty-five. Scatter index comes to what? -1.86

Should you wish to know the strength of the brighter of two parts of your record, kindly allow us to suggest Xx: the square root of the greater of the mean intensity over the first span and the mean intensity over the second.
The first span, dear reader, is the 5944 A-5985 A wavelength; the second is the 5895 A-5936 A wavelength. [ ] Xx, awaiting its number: 3.78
